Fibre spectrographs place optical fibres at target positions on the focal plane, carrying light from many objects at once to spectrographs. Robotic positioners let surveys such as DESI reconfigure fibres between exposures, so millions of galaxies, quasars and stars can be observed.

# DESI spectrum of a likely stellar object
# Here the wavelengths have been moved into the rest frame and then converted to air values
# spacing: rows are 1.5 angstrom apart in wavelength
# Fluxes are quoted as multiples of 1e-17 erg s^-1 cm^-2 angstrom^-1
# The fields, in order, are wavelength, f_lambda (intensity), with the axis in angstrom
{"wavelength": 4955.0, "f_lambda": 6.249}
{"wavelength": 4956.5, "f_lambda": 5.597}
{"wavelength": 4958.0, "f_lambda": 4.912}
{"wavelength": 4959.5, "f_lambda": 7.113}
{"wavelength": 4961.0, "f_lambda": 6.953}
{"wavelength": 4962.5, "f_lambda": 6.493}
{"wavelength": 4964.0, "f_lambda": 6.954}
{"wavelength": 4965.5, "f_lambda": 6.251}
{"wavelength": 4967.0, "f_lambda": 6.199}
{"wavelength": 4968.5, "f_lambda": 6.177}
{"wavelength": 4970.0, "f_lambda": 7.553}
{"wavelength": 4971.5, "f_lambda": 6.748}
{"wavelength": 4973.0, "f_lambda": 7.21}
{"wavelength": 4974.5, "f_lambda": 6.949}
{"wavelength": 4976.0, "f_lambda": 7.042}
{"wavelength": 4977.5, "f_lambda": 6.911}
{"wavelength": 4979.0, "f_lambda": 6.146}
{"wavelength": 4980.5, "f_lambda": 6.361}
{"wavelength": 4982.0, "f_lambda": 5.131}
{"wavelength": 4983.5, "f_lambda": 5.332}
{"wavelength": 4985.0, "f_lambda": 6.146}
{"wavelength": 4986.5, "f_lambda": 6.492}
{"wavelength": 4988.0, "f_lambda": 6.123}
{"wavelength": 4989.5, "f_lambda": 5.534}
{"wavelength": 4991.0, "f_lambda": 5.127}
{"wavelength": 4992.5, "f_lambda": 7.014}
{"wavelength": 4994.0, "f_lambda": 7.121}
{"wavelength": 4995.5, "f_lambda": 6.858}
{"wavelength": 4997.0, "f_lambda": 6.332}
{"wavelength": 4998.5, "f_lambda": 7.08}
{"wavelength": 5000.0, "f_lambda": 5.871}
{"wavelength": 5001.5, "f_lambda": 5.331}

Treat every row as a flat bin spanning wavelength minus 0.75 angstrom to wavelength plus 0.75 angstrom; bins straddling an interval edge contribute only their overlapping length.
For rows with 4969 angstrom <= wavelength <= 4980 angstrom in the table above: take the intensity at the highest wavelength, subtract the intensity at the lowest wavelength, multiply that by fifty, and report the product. -70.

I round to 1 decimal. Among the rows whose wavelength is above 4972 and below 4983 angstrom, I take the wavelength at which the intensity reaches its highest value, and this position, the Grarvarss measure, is 4973.0 angstrom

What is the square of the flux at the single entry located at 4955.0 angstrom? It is 39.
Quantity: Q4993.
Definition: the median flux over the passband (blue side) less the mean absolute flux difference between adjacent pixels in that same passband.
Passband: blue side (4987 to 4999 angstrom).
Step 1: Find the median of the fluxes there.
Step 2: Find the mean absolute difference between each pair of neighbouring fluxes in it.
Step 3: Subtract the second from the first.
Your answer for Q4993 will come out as 5.9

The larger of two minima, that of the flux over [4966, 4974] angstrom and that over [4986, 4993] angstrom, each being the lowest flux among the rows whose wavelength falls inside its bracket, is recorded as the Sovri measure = 6.2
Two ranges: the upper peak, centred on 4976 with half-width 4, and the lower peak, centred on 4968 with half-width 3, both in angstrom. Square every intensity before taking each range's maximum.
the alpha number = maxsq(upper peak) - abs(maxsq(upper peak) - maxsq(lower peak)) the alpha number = 47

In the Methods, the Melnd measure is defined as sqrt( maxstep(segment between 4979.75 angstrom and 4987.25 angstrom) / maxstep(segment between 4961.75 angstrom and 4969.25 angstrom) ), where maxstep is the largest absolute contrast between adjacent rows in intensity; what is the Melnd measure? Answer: 1.32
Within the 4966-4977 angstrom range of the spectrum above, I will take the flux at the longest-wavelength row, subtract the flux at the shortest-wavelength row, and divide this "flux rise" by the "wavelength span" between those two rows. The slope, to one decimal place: 0.1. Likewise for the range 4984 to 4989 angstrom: 0.0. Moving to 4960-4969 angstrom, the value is -0.1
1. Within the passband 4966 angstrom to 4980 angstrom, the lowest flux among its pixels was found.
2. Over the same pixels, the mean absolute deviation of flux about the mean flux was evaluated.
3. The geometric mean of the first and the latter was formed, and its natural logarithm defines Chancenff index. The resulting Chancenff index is 0.45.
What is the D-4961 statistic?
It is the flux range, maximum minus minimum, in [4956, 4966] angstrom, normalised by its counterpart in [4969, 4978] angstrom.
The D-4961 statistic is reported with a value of 2.7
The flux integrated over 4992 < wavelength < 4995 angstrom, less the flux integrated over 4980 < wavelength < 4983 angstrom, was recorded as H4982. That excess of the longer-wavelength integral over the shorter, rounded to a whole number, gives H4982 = 4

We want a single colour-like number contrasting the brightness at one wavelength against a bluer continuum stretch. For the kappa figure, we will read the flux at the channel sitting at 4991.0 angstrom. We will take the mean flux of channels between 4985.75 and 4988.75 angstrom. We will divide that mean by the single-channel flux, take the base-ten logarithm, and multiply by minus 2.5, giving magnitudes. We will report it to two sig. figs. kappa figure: -0.22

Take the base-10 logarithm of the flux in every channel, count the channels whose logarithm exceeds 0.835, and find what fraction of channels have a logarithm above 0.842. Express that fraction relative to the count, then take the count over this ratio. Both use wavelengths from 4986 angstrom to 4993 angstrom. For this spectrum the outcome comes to 5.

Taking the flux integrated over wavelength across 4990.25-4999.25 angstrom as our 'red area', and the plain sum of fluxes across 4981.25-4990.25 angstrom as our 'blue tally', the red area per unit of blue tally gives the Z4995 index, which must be 1.71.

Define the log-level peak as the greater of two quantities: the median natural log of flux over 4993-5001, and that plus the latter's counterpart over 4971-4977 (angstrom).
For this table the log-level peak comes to 3.87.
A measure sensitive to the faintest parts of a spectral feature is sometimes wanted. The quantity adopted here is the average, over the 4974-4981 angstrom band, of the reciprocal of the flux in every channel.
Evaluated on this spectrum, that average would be 0.150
